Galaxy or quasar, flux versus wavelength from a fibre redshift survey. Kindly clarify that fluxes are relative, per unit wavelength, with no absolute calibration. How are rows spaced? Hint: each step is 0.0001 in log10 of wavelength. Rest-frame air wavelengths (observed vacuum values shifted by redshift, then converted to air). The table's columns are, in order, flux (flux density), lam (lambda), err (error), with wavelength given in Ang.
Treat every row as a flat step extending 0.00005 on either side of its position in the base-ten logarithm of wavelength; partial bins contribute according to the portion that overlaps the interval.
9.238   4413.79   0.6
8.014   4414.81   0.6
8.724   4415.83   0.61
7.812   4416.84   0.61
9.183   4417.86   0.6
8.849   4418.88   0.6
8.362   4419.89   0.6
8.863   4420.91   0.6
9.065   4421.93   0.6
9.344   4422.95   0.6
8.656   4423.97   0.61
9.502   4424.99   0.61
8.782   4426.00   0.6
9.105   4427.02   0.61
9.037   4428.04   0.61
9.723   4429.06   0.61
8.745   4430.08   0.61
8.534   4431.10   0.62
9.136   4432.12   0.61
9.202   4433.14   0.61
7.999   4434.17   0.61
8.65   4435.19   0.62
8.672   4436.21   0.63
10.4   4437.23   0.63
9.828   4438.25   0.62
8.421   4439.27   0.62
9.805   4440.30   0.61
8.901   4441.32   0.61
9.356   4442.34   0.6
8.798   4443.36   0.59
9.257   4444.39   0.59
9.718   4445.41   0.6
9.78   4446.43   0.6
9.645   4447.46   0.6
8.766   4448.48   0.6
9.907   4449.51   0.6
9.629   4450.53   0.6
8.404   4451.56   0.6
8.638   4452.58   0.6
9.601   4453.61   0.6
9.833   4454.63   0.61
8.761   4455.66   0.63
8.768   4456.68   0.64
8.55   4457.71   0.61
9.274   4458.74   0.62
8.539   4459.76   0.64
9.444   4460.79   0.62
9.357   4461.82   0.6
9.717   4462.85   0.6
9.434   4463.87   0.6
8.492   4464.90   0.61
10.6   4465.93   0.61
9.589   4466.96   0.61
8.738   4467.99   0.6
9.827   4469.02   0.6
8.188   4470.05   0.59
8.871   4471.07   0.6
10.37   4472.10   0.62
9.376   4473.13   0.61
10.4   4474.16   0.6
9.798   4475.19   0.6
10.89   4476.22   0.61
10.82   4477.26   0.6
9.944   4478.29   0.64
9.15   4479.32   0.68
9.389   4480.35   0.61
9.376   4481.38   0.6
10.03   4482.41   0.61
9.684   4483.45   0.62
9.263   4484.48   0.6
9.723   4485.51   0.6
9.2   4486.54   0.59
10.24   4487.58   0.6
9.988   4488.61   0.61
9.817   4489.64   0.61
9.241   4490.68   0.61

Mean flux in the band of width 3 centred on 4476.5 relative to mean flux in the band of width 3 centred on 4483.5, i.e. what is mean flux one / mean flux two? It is 1.09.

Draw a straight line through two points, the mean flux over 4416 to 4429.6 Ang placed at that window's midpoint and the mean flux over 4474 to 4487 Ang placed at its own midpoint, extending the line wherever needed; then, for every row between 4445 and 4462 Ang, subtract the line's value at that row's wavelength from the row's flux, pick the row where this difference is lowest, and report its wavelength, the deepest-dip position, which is 4451.56 Ang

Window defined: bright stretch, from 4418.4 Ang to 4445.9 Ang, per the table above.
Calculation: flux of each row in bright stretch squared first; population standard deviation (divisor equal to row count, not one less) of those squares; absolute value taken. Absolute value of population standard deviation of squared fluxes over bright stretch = 10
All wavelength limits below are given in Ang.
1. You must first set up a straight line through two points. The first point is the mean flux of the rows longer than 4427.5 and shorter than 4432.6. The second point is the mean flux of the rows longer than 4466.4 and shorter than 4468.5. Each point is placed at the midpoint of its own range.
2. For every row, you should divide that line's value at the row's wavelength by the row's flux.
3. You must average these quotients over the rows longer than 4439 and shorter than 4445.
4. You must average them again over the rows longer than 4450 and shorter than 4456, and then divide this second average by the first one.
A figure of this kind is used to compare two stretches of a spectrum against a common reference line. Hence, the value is 1.00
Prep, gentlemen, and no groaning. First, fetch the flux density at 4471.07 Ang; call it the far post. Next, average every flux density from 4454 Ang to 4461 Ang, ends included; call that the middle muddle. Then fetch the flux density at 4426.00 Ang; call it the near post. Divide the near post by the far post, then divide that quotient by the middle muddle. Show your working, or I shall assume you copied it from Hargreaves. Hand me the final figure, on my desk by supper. 0.110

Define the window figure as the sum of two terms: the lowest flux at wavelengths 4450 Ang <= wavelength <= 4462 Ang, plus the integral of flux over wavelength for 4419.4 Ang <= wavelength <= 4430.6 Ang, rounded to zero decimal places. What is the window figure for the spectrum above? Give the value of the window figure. 109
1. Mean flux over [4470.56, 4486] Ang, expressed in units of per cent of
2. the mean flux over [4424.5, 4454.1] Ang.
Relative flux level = 107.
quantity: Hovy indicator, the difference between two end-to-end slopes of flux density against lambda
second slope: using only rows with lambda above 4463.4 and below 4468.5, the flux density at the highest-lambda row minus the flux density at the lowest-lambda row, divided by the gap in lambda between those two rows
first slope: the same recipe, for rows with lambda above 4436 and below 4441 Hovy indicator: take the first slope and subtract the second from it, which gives 0.4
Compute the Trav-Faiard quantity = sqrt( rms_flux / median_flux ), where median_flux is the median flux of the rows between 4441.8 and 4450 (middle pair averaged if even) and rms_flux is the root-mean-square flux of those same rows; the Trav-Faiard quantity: 1.00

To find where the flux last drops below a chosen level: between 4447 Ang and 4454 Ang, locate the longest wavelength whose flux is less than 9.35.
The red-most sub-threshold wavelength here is 4452.58 Ang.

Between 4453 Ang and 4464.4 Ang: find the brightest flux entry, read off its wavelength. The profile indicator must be 4454.63 Ang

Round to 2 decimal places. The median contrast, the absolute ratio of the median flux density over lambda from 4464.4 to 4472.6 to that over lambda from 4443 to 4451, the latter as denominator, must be 0.96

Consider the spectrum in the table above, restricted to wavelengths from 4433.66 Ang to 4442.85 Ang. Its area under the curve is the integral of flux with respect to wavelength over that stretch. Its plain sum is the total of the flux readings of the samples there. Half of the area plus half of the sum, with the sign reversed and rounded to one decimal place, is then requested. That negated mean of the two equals -82.9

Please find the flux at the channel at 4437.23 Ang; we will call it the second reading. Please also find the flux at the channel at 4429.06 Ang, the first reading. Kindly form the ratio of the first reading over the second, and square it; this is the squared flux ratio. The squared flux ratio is 0.87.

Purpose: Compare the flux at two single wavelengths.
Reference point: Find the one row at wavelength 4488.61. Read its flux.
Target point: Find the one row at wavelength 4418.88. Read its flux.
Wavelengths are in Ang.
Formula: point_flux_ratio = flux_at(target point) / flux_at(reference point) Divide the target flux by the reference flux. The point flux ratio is 0.89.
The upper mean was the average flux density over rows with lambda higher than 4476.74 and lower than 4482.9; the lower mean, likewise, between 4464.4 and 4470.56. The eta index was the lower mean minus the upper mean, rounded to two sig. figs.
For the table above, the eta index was -0.55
